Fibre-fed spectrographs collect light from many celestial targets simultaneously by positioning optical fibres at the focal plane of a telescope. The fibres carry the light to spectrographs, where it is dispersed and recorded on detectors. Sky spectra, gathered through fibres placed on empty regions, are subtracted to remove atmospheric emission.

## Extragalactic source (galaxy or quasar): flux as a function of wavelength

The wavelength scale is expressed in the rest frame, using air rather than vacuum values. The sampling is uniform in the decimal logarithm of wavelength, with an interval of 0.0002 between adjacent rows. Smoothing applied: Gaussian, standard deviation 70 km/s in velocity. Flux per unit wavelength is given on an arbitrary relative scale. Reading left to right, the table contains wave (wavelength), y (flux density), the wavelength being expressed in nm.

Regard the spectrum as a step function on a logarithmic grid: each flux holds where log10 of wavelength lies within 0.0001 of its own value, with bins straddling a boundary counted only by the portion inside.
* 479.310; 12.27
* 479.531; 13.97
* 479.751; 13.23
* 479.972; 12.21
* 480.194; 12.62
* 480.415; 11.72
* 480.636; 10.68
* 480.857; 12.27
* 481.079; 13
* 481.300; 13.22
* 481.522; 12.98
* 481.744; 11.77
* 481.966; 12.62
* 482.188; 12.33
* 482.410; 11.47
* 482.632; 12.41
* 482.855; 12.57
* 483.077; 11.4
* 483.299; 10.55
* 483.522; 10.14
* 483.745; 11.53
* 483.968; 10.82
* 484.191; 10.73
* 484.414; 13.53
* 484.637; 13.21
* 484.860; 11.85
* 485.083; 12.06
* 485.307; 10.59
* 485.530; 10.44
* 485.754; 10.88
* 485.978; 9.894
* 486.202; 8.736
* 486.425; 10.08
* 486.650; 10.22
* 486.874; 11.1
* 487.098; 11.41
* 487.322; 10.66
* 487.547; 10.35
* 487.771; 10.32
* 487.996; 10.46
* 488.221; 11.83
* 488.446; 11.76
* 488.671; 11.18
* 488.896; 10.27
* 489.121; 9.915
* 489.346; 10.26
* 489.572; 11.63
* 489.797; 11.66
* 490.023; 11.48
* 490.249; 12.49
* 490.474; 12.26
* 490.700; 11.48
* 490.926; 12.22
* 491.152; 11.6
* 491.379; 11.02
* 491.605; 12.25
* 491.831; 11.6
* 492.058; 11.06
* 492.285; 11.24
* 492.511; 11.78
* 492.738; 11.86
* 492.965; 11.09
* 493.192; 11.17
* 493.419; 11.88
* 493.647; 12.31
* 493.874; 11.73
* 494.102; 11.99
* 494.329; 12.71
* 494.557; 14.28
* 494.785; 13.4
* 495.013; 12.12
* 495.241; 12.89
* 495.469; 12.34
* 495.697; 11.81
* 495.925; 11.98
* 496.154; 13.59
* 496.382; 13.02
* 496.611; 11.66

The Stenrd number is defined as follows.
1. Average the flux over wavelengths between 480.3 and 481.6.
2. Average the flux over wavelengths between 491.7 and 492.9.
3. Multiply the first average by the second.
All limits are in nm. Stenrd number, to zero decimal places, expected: 142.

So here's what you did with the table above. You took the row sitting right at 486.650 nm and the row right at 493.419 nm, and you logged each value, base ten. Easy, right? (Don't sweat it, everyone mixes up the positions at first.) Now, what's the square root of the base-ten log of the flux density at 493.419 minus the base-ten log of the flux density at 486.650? 0.26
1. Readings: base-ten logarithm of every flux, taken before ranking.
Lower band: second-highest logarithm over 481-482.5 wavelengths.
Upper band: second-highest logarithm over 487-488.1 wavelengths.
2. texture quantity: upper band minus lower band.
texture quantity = -0.09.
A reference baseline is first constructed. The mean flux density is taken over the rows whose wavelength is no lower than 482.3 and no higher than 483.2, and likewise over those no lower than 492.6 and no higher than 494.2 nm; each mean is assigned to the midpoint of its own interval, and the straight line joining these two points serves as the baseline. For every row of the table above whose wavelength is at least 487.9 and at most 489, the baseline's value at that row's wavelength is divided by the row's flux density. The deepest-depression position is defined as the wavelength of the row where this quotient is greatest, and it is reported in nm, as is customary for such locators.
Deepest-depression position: 488.896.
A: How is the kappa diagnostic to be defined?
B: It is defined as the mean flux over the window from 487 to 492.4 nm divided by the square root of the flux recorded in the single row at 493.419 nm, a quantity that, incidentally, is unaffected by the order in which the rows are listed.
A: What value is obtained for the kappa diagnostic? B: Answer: 3.27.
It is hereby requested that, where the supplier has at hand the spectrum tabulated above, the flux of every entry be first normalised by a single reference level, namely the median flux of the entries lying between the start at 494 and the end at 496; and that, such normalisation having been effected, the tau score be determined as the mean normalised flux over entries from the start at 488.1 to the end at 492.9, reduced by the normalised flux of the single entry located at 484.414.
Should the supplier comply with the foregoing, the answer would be -0.17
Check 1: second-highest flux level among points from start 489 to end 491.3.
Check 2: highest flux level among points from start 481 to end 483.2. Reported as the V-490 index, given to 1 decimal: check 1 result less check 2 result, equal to -1.0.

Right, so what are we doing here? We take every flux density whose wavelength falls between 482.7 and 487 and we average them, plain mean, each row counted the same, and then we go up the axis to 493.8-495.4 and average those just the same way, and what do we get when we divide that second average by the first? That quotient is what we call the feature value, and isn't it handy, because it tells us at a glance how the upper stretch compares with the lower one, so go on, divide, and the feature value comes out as 1.15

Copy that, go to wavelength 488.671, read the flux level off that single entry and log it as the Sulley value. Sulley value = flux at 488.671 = 11.18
